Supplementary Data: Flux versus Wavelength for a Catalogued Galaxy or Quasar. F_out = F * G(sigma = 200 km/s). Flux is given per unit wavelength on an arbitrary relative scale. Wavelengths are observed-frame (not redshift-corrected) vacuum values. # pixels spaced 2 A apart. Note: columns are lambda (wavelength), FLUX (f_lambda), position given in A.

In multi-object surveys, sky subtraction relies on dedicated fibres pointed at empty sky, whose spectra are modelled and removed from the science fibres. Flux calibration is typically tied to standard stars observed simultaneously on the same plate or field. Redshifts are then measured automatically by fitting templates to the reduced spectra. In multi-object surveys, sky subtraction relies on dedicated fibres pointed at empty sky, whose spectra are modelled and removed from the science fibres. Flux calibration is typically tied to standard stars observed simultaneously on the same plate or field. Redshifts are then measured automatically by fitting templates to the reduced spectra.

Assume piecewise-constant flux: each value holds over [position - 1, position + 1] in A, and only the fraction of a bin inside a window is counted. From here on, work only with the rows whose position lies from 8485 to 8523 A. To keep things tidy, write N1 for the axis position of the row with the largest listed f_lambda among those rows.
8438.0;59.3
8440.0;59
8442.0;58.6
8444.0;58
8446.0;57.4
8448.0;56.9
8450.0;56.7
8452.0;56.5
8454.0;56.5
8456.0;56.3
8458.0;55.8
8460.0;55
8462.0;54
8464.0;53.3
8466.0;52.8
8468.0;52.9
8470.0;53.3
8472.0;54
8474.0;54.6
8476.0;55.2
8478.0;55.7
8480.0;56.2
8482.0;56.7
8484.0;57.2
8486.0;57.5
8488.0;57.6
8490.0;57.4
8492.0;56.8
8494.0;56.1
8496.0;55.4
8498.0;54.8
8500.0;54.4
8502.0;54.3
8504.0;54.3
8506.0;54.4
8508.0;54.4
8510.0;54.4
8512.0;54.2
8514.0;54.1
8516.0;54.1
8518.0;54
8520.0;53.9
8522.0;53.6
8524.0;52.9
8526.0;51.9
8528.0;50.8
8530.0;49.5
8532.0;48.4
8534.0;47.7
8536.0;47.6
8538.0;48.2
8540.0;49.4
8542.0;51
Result 8488.0 A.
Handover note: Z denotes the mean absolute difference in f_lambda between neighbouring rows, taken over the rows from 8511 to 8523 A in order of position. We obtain 0.1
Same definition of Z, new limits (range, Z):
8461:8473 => 0.5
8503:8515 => 0.1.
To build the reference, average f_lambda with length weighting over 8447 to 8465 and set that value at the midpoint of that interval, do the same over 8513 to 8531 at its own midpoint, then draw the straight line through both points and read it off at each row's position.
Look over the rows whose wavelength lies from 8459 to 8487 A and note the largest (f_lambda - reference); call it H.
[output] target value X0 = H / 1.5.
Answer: 2.1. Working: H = 3.2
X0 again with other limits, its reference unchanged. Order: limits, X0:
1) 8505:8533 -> 0.7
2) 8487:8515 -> 2.2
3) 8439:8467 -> 1.8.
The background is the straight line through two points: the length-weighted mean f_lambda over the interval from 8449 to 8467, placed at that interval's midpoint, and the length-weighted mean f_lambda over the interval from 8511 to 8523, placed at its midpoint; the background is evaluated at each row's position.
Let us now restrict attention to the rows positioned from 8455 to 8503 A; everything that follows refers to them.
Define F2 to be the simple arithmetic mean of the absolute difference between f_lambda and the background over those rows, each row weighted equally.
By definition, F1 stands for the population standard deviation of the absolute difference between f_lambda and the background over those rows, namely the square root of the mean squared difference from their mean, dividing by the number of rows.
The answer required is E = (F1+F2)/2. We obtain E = 1.2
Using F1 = 0.9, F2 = 1.39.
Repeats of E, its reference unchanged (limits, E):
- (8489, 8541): 1.9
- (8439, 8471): 1.3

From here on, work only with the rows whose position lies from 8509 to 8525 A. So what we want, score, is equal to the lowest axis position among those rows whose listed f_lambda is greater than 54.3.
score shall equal 8510.0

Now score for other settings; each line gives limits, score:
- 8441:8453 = 8442.0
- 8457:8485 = 8458.0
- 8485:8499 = 8486.0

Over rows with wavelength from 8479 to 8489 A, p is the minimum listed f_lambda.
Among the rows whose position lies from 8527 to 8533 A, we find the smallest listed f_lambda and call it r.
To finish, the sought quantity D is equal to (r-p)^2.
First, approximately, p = 56.2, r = 48.4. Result 61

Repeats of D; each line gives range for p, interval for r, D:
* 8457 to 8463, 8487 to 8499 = 1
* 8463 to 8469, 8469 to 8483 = 0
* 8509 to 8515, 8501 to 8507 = 0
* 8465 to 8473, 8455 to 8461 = 5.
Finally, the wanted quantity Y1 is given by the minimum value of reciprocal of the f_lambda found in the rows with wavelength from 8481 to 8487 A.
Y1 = 0.0174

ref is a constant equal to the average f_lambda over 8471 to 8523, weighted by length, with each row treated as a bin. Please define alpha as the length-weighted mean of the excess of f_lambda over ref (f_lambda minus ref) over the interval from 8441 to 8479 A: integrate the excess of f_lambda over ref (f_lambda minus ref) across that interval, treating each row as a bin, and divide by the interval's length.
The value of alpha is 0.2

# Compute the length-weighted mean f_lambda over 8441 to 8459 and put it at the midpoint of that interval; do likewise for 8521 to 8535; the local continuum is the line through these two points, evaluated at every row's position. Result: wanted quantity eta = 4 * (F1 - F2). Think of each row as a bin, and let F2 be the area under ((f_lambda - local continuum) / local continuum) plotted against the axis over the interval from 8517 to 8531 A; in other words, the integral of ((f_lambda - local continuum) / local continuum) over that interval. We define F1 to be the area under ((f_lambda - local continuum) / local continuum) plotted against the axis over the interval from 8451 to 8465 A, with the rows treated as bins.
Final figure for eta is -2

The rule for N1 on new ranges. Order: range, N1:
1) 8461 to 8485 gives 8484.0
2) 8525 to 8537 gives 8526.0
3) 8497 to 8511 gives 8498.0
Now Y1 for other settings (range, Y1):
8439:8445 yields 0.0169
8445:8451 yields 0.0174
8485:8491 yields 0.0174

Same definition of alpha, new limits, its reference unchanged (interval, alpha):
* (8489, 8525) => -0.6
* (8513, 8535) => -3.3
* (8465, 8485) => -0.3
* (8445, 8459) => 1.4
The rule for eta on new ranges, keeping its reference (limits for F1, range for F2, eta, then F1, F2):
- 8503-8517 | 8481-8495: -1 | 0.57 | 0.8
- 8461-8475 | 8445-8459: -2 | -0.49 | -0.1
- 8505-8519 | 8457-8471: 4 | 0.61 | -0.5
